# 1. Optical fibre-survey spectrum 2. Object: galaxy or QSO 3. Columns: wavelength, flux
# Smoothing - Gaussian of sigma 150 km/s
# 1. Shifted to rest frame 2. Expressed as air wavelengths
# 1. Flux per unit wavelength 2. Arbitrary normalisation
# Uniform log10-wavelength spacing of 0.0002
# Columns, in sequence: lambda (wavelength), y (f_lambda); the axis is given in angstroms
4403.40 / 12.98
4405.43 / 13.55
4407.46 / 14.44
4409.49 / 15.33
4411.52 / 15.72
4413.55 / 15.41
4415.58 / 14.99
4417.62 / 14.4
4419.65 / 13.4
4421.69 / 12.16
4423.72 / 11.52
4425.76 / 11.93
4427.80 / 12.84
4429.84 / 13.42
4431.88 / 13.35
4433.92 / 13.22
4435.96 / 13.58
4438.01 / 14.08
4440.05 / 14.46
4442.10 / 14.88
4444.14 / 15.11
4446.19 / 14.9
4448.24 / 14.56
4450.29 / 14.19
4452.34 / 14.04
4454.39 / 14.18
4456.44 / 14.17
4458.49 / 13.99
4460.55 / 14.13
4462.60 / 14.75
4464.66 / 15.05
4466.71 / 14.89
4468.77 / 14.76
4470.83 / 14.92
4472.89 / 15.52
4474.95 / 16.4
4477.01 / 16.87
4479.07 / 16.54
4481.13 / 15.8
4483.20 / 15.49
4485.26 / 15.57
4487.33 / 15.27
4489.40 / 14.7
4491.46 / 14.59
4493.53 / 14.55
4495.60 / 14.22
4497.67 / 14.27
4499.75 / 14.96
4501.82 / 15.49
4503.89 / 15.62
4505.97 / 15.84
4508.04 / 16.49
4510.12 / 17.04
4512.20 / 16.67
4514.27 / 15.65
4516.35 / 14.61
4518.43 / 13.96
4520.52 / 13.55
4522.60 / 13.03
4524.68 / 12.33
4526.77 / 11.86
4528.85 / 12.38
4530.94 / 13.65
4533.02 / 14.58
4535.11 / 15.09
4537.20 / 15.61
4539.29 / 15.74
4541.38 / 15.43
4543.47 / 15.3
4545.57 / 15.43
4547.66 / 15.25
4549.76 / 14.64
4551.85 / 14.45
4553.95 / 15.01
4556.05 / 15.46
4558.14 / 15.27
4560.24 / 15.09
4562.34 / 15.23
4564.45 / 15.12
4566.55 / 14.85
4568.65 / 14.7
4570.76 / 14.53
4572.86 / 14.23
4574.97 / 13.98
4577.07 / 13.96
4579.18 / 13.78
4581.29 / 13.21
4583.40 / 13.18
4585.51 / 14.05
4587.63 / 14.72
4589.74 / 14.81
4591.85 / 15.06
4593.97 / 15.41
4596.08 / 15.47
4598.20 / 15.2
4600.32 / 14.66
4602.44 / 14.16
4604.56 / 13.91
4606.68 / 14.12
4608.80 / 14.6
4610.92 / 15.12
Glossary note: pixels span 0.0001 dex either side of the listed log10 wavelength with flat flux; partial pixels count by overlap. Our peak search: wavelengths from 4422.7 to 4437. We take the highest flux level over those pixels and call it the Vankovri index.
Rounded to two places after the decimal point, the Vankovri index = 13.58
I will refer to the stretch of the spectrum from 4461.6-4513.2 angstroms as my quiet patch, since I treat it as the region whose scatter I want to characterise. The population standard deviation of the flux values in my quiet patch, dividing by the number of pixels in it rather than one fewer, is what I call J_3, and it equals 0.81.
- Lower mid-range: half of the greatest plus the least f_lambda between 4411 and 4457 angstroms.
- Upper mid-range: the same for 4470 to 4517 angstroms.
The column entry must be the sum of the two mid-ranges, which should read 29.25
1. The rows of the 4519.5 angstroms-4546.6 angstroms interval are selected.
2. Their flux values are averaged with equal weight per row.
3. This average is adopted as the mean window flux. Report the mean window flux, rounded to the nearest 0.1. 14.2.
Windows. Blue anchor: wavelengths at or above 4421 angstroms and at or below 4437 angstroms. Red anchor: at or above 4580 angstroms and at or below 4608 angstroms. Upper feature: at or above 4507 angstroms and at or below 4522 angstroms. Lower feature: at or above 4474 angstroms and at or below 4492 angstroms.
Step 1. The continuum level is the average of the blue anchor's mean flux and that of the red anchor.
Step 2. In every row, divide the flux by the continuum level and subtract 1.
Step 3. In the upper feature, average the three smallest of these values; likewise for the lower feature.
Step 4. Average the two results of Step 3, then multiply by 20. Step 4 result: 1.2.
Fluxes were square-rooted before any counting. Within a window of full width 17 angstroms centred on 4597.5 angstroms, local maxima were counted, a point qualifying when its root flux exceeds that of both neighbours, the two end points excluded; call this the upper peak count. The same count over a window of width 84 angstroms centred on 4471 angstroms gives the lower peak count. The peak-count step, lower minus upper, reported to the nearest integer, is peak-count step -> 5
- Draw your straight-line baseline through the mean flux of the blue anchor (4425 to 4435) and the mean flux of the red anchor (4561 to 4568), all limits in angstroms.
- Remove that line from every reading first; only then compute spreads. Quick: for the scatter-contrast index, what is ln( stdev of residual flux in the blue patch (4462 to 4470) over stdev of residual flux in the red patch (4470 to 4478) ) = -1.7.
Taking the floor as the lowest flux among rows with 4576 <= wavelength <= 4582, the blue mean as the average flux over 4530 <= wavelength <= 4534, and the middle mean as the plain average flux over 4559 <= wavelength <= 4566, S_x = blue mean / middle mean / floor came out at 0.071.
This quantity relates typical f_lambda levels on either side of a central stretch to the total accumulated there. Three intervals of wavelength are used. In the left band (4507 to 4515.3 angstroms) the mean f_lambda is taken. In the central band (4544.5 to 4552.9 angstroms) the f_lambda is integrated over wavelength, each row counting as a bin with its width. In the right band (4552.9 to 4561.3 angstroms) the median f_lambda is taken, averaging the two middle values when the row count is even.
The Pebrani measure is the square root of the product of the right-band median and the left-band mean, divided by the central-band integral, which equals 0.126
